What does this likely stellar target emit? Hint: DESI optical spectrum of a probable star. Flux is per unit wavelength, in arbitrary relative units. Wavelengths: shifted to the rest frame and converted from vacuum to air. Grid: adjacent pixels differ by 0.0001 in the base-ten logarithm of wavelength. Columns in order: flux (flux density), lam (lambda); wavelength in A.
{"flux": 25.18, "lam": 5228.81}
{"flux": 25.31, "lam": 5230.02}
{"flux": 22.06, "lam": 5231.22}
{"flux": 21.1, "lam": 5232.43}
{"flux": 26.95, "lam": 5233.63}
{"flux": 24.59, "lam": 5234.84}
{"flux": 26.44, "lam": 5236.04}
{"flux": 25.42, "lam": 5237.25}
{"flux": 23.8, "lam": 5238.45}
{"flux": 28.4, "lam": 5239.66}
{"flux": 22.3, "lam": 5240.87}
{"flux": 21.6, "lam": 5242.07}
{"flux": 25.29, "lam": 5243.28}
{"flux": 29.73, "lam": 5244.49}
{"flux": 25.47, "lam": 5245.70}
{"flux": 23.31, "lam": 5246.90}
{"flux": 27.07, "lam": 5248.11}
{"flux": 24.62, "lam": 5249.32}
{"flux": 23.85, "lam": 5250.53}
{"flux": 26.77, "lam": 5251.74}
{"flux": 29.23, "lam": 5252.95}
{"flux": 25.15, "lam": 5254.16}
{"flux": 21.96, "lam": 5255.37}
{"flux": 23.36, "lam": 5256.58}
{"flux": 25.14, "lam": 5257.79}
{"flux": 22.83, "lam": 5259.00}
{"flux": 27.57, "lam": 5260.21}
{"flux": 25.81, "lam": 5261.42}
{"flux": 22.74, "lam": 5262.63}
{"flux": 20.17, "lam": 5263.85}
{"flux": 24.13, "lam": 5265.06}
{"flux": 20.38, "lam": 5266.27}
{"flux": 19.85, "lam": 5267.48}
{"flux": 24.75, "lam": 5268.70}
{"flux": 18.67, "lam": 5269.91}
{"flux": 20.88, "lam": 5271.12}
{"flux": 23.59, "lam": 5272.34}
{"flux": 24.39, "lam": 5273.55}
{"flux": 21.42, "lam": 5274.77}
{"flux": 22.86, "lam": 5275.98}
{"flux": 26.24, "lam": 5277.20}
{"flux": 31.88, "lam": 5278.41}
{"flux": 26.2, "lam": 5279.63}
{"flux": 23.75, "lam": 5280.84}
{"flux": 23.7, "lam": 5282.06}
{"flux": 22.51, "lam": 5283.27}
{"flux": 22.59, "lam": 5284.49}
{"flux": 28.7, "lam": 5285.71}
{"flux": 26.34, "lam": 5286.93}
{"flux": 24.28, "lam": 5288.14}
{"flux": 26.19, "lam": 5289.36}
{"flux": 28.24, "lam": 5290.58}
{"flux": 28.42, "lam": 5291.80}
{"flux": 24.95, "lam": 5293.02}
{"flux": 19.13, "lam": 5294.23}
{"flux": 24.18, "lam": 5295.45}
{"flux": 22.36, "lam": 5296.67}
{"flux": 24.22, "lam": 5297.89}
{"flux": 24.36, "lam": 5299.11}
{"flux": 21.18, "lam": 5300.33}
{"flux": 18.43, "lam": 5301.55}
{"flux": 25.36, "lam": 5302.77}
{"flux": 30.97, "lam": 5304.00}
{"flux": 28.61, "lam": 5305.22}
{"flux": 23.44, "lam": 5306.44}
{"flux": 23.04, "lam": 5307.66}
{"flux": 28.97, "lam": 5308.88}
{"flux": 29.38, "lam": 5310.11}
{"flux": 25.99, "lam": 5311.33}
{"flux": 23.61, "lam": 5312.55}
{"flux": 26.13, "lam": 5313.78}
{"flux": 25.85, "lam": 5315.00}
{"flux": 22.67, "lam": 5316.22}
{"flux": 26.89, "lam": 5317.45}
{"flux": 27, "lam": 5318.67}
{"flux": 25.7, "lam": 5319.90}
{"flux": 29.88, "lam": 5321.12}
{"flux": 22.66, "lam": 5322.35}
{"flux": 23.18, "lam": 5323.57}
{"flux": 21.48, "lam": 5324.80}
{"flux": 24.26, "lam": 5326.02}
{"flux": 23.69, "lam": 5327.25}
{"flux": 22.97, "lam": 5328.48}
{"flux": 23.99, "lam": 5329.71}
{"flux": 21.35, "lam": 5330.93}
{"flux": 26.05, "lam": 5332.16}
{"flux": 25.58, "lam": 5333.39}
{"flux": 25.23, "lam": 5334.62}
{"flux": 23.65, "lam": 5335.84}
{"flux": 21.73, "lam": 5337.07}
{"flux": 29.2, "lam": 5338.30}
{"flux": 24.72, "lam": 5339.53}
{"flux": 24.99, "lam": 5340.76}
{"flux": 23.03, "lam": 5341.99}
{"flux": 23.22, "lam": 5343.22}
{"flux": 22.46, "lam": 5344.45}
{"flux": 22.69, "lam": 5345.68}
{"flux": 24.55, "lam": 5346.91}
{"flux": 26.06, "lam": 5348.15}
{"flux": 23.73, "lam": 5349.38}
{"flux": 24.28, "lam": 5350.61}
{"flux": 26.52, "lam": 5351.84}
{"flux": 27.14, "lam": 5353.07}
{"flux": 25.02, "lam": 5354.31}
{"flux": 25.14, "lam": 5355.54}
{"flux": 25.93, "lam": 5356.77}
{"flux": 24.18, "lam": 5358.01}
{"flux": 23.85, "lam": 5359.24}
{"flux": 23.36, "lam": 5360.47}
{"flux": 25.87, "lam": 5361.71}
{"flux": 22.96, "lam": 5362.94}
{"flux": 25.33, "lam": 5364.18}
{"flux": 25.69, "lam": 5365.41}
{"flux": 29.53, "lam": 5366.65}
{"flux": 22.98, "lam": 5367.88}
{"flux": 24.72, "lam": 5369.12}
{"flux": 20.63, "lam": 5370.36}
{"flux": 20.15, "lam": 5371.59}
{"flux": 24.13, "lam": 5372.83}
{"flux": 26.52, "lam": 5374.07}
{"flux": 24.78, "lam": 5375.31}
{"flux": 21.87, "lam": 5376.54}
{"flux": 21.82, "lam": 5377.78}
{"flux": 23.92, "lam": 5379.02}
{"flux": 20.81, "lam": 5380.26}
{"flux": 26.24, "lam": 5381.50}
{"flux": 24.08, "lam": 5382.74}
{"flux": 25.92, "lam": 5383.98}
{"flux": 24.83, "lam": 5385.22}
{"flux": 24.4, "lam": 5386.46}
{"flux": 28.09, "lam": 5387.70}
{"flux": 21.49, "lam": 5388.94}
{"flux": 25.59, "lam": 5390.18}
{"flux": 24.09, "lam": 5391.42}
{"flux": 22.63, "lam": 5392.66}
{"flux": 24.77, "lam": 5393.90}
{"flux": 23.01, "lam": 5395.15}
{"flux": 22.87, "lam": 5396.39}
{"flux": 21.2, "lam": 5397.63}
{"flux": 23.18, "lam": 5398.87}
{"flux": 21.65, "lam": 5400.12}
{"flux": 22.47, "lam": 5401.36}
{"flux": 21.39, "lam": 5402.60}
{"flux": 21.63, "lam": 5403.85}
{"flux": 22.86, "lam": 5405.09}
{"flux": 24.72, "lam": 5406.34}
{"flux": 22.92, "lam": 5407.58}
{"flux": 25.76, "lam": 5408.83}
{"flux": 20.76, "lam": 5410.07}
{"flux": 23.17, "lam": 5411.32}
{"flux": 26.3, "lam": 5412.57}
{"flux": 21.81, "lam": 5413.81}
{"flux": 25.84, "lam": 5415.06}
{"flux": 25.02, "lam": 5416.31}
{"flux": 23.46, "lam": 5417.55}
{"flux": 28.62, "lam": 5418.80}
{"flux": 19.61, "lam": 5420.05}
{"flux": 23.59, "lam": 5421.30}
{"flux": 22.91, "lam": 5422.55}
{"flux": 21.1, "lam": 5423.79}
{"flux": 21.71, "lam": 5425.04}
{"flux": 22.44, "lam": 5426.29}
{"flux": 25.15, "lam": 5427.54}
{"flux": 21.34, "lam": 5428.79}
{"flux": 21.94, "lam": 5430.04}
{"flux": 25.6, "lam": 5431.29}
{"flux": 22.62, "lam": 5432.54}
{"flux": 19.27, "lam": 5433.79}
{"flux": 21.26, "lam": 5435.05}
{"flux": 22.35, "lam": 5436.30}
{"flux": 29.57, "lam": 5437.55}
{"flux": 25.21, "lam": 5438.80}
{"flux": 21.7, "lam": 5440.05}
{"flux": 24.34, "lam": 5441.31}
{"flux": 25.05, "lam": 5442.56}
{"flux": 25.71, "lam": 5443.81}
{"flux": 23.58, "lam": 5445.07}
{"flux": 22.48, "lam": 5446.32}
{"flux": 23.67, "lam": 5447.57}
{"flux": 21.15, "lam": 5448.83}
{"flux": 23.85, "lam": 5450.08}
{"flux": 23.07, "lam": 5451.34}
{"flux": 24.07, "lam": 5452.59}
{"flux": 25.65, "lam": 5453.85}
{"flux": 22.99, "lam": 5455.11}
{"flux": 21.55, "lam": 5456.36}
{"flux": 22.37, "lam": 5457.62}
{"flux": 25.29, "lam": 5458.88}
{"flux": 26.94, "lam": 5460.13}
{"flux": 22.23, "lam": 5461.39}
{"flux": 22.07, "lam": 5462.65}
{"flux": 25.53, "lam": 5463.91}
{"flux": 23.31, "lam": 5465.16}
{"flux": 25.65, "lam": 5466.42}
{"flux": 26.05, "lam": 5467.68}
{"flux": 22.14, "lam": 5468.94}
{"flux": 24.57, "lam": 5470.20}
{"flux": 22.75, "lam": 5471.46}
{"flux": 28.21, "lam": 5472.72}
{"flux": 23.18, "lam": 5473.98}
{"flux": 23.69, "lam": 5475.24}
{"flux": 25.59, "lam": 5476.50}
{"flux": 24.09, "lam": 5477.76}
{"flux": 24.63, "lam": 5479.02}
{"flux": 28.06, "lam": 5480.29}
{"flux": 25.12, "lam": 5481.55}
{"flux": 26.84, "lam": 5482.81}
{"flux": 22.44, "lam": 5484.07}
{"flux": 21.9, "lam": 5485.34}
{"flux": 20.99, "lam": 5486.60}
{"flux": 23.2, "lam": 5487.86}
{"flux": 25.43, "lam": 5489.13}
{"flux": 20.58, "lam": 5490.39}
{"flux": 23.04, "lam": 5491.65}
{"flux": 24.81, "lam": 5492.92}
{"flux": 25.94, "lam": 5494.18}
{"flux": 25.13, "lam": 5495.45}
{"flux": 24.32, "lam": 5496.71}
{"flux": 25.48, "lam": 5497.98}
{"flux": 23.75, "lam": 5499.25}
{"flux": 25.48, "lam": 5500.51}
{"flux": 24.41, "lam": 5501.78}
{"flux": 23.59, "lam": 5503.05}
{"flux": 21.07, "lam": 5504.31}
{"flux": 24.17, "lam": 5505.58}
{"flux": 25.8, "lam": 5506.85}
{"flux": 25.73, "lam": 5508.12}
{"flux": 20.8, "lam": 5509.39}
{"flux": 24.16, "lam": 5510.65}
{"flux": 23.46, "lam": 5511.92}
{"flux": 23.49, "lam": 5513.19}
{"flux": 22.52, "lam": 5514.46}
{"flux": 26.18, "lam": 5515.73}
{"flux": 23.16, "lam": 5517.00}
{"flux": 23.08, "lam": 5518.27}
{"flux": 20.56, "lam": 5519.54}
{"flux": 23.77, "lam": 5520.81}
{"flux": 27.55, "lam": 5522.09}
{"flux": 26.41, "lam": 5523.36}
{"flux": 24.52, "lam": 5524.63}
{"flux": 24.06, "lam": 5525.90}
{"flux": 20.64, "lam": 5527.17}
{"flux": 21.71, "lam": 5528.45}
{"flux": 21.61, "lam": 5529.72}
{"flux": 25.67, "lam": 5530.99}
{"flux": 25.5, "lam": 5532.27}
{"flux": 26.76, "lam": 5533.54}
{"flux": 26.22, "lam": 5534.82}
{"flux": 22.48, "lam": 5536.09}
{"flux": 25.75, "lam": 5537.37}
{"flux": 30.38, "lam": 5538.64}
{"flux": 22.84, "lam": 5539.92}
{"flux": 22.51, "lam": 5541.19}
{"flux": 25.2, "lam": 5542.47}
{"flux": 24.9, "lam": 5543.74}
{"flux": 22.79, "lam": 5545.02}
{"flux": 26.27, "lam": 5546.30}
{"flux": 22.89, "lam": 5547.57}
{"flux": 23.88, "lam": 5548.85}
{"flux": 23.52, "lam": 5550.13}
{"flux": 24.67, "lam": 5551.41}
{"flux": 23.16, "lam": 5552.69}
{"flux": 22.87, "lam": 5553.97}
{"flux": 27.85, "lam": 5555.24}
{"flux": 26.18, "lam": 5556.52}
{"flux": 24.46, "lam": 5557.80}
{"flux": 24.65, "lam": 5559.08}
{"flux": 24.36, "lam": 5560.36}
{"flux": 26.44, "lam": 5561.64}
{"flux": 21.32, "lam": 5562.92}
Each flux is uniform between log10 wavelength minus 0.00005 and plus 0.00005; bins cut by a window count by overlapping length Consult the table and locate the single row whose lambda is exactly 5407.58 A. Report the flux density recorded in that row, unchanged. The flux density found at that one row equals 22.92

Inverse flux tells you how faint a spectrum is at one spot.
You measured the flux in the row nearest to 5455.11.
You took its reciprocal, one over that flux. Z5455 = 0.0435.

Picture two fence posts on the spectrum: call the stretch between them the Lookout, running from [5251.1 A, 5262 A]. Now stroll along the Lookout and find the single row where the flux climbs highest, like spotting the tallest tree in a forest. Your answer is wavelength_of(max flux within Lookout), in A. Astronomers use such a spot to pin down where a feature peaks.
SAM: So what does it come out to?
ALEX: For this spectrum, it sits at 5252.95 A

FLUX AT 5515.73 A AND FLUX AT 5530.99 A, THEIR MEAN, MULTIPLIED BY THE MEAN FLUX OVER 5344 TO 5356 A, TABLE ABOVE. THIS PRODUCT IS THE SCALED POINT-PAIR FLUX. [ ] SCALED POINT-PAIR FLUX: 642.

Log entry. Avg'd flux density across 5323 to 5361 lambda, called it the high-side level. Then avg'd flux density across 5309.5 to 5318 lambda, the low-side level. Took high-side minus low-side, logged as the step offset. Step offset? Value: -1.5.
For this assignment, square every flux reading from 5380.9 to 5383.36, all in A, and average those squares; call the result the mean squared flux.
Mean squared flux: 634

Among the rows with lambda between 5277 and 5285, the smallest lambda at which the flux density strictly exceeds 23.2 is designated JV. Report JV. 5277.20 A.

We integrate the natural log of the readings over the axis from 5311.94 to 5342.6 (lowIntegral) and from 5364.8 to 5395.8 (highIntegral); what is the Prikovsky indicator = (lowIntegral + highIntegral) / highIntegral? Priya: 2.00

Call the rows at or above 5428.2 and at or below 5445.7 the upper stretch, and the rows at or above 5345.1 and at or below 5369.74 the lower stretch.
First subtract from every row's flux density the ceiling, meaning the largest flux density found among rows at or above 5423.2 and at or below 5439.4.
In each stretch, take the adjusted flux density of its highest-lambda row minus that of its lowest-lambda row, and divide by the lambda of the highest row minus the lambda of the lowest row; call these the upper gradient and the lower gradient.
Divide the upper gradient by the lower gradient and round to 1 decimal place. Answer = 1.6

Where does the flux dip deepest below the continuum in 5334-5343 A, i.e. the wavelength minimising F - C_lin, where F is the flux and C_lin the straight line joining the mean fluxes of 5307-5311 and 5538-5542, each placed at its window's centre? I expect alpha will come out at 5337.07 A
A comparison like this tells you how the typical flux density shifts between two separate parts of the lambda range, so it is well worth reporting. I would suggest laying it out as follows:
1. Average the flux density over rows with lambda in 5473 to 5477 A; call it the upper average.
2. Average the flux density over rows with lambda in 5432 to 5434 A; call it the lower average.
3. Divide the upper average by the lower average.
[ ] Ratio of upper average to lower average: 1.15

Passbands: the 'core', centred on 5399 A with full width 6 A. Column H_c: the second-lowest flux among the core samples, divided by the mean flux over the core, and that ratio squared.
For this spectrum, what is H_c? 0.94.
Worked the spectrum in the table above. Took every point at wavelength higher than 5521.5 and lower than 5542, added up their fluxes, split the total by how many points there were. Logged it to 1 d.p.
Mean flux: 24.7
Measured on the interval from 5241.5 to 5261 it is 25.2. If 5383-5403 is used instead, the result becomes 23.6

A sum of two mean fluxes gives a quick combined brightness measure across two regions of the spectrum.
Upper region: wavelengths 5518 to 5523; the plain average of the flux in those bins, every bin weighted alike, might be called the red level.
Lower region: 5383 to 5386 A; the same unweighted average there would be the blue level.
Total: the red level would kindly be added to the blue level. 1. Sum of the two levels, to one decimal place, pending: 49.1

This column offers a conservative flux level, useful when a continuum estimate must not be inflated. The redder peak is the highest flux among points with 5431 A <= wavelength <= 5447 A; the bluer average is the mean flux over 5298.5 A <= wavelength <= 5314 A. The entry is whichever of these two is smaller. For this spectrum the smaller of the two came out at 25.3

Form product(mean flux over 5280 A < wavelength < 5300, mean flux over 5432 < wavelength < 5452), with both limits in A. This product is 577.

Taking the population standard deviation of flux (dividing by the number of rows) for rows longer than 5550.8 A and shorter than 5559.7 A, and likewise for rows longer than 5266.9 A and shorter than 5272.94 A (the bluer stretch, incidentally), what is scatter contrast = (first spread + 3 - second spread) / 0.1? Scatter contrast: 23.1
